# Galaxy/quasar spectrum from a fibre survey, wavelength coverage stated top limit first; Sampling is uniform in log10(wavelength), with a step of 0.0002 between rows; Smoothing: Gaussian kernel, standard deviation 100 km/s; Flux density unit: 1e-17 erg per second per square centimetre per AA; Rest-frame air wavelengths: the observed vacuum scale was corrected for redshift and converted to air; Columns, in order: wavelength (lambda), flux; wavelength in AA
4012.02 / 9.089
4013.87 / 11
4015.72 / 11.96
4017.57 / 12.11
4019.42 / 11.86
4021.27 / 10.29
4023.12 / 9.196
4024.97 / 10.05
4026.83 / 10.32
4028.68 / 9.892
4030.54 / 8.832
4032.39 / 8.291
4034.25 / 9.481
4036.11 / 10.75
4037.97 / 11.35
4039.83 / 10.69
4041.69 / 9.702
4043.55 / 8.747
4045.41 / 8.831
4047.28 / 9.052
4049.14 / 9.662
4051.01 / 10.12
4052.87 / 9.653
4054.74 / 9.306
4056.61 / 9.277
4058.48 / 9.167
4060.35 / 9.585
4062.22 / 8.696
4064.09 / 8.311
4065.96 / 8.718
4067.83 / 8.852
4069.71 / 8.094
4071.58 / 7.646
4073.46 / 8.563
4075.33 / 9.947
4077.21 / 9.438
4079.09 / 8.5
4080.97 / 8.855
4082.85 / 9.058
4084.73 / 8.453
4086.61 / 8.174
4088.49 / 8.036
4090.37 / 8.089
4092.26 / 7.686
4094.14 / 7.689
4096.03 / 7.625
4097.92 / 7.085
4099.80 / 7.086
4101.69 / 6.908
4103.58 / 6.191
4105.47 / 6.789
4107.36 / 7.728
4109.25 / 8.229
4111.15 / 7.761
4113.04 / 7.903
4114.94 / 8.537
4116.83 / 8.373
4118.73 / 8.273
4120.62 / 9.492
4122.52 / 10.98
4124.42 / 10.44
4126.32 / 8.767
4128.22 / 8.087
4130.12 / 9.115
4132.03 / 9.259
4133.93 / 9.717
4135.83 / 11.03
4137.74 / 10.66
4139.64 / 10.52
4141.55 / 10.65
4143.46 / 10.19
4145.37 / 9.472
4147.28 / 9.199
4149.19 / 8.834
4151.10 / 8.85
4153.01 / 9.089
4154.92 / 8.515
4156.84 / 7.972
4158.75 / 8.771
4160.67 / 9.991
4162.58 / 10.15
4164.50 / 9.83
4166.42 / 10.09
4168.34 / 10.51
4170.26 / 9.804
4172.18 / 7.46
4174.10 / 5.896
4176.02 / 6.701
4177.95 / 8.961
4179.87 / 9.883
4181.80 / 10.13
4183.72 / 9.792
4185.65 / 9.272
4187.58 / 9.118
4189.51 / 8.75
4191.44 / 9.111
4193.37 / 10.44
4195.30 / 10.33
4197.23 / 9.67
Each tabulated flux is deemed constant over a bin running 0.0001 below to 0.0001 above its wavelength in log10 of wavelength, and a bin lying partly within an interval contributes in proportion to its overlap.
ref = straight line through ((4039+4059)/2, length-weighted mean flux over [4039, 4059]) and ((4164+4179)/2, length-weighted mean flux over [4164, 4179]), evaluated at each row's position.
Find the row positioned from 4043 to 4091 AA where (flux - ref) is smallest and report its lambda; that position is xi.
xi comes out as 4071.58 AA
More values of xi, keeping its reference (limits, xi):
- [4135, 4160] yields 4156.84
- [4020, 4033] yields 4032.39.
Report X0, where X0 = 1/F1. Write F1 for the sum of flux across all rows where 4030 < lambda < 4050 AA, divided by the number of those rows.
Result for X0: 0.104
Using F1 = 9.6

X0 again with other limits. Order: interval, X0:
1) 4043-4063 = 0.108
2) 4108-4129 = 0.114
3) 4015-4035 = 0.098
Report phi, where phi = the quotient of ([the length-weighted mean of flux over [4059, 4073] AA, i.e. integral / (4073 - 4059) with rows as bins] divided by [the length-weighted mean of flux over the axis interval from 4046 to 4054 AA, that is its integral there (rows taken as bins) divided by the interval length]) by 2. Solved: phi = 0.45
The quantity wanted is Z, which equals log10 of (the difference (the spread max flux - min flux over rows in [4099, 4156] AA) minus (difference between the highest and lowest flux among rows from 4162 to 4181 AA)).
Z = -0.6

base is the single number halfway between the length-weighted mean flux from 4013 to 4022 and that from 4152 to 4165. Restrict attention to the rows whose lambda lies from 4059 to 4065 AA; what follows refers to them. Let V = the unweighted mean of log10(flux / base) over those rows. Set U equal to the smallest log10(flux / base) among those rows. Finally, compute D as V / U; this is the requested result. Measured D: 0.71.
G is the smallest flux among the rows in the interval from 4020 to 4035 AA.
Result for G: 8.291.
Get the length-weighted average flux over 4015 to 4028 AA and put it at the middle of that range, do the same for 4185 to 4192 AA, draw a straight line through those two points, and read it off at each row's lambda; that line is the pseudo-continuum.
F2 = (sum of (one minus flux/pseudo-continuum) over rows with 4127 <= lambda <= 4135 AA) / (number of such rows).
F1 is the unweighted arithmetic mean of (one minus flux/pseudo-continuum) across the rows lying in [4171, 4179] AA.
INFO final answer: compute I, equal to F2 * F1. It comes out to 0.013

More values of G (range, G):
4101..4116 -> 6.191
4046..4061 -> 9.052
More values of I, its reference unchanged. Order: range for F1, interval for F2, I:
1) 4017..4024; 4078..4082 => -0.001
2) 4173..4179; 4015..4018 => -0.024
